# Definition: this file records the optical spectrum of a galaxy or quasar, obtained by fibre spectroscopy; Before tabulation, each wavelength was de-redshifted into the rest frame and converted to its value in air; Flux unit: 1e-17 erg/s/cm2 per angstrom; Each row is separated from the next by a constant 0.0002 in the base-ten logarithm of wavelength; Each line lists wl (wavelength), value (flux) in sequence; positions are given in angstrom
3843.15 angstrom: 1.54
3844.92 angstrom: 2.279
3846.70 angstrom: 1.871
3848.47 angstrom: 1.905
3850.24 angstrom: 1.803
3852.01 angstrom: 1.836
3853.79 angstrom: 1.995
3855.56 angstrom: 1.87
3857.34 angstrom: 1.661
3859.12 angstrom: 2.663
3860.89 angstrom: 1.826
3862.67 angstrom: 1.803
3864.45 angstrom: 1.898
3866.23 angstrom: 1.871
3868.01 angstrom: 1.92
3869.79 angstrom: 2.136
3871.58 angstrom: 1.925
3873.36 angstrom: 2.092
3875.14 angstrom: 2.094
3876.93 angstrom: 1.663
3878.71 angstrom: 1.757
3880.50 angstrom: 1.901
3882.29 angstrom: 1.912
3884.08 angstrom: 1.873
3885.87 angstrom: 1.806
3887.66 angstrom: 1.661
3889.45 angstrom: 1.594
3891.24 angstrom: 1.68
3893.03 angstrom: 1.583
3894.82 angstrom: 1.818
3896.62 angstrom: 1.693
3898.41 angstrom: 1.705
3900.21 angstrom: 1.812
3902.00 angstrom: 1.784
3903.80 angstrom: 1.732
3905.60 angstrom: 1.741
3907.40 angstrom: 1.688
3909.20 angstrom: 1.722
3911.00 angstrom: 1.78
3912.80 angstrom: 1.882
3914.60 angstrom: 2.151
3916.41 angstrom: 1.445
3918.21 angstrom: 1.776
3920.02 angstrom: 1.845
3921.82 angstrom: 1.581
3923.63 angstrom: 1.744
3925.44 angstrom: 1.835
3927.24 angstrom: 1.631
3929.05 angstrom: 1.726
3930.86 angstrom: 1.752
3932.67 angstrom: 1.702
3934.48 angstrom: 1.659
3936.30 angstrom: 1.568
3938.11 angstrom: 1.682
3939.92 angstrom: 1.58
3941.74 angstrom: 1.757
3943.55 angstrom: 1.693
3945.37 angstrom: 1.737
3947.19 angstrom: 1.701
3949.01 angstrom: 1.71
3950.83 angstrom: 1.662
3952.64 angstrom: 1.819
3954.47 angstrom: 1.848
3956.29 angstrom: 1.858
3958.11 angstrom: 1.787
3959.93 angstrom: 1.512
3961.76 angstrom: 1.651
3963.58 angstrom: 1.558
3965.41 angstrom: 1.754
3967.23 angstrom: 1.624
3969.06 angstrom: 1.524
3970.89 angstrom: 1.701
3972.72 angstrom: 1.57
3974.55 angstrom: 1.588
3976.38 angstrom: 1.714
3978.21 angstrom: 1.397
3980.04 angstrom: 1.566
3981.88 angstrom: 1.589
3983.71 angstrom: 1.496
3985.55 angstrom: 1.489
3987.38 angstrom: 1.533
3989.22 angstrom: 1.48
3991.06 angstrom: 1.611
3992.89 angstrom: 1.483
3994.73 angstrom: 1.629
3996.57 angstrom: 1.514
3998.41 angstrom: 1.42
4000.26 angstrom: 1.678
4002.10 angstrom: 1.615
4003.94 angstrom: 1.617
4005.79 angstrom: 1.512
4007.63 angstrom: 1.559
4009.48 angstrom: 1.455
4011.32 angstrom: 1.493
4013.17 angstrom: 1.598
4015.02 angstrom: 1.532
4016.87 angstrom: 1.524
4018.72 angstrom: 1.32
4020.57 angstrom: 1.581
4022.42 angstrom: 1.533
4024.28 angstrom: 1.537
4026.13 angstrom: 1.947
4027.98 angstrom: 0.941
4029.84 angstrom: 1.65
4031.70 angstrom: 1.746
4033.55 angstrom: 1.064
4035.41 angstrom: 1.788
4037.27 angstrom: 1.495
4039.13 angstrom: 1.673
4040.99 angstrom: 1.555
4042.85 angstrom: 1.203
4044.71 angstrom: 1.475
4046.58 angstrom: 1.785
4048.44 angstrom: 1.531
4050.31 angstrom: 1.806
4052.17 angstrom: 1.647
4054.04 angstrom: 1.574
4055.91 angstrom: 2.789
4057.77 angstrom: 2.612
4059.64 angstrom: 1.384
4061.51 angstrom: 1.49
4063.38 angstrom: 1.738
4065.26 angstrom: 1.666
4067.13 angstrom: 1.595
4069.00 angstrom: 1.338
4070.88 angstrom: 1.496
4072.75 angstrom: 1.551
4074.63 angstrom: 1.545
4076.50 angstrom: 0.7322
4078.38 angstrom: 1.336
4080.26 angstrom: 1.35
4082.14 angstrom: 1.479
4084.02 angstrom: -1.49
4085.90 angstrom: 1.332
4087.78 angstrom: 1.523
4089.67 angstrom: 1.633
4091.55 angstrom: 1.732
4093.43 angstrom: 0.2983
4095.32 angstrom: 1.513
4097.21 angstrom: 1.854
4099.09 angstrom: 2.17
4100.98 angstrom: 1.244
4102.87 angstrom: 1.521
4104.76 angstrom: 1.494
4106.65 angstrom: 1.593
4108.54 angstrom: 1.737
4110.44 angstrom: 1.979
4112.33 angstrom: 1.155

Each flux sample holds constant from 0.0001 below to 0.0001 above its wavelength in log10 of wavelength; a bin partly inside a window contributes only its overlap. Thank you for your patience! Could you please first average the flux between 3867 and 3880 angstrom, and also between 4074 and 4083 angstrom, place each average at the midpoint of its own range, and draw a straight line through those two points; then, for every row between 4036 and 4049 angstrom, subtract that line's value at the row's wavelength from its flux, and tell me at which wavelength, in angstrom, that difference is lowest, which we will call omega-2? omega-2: 4042.85 angstrom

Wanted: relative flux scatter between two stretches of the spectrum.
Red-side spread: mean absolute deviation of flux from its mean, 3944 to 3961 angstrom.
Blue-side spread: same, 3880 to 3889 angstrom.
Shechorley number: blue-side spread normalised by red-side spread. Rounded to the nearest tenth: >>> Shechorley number 1.0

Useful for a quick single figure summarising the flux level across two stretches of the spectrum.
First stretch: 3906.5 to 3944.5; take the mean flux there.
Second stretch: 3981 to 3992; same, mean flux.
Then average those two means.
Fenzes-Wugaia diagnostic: 1.63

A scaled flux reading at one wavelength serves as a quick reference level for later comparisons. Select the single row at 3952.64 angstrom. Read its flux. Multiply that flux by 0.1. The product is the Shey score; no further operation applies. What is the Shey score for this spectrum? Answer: 0.182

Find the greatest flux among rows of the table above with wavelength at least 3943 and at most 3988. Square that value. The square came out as 3.45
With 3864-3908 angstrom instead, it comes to 4.56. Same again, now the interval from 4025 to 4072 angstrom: 7.78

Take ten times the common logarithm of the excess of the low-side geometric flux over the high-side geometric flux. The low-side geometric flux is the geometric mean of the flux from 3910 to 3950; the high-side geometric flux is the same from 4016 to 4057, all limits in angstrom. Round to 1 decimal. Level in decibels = -8.1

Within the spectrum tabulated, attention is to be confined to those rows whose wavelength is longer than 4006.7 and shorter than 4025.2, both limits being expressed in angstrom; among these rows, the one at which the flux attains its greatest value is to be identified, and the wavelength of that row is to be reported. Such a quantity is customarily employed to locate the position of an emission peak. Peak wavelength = 4013.17 angstrom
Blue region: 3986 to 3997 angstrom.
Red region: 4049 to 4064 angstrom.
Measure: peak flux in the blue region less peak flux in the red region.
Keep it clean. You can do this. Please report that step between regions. -1.2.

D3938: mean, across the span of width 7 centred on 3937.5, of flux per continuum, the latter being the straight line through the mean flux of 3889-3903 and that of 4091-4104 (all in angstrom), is 0.98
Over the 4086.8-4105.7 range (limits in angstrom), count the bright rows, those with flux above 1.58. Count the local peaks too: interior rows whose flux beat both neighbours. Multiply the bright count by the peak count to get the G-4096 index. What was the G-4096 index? 12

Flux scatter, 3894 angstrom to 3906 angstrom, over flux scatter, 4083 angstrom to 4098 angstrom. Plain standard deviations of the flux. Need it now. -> 0.04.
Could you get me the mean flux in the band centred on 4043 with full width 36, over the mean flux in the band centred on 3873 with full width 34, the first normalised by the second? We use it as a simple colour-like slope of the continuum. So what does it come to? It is 0.88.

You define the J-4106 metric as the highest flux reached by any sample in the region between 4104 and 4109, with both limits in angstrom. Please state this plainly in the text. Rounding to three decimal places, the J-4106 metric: 1.737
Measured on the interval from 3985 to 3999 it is 1.629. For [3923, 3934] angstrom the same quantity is 1.835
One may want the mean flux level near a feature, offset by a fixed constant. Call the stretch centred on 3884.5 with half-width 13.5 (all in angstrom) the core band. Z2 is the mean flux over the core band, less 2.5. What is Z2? -0.70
